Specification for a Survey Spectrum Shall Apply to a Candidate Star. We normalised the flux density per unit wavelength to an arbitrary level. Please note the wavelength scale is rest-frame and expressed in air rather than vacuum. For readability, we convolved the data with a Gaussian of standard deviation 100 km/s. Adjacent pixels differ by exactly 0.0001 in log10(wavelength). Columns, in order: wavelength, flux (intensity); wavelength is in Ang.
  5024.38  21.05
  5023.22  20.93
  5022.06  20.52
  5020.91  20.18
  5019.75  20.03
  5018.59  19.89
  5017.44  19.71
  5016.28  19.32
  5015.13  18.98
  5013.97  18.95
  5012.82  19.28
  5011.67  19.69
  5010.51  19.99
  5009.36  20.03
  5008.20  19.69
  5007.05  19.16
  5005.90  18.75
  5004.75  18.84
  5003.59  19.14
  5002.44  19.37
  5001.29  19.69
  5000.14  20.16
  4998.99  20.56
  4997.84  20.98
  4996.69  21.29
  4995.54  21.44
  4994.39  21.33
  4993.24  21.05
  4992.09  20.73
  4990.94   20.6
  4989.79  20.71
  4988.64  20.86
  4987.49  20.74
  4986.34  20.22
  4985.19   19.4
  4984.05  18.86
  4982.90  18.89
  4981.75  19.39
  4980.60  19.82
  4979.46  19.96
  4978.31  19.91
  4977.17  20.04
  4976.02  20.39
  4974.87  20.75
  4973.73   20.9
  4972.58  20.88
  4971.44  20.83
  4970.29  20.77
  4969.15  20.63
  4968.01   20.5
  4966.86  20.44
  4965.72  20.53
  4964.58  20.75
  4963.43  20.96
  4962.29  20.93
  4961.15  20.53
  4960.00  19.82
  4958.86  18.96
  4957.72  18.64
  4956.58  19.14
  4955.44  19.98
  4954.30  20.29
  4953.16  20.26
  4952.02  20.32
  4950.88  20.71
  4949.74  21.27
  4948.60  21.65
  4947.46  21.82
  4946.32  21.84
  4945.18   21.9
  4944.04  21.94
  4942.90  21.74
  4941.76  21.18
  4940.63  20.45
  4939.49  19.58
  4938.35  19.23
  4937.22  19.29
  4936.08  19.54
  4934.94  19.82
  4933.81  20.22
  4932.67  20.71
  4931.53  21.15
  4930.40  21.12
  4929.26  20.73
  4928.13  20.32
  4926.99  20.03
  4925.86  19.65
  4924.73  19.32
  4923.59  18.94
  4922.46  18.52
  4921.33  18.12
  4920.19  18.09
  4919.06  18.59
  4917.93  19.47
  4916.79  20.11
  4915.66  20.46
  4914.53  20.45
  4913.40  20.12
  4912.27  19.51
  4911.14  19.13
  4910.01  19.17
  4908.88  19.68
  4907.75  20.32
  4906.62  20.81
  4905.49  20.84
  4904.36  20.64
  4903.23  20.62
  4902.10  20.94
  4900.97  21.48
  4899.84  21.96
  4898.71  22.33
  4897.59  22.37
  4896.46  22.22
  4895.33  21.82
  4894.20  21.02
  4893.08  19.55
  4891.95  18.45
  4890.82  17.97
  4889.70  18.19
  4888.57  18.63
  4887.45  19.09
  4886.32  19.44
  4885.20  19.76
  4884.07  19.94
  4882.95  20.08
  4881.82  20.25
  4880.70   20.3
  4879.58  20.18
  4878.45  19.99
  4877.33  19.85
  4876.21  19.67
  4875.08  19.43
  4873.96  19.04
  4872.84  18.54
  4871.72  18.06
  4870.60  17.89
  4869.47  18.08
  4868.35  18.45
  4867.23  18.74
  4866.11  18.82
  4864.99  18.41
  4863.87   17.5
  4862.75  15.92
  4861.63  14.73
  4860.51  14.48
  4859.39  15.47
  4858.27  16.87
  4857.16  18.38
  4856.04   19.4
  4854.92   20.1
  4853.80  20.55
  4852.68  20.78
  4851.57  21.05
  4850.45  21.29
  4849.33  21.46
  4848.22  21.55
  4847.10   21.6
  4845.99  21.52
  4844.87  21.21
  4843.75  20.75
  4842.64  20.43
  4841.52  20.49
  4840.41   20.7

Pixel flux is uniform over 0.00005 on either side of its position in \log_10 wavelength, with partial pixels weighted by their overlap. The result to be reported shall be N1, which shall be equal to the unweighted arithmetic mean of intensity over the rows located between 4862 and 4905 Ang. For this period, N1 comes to 19.6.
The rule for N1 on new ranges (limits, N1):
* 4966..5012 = 20.2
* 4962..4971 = 20.7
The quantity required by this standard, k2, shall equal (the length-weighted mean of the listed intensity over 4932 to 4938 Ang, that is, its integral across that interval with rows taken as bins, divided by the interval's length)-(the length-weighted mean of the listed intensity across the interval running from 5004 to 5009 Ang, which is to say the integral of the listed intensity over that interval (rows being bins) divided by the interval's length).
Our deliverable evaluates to 0.8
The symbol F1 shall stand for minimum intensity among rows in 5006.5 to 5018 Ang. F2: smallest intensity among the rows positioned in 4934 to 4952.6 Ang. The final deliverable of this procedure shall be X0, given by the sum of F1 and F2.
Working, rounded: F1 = 18.95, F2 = 19.23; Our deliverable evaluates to 38.2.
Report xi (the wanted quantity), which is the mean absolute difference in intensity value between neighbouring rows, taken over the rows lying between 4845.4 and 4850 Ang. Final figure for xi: 0.07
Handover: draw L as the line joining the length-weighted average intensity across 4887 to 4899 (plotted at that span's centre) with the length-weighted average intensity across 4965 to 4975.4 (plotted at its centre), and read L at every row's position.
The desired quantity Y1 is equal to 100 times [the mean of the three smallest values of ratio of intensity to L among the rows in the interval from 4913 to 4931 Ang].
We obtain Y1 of 90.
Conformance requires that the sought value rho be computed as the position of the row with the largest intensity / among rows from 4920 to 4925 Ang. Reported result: 4924.73 Ang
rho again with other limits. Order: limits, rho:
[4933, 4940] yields 4933.81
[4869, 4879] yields 4878.45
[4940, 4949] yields 4944.04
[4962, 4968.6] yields 4963.43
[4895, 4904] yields 4897.59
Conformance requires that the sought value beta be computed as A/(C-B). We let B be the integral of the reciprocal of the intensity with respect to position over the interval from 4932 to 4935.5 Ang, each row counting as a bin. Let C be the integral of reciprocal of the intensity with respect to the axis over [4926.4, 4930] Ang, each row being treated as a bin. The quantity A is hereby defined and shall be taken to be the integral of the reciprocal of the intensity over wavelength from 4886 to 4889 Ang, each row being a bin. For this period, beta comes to 40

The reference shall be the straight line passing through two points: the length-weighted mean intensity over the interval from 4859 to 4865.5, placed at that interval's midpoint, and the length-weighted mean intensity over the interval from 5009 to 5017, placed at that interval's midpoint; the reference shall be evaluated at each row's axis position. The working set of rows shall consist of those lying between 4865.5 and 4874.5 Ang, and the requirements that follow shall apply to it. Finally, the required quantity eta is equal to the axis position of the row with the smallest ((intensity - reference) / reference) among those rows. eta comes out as 4870.60 Ang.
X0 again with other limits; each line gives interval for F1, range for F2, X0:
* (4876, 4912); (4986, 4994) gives 38.2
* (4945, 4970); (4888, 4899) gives 36.6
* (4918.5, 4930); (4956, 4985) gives 36.7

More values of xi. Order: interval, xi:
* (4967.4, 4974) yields 0.08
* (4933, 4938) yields 0.31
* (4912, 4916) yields 0.32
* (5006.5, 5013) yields 0.32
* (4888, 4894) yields 0.56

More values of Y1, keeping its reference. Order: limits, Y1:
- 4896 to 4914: 95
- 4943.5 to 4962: 92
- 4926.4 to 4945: 95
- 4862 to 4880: 86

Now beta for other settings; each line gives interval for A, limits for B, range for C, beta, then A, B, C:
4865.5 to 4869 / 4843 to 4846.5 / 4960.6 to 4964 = -95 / 0.188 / 0.166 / 0.164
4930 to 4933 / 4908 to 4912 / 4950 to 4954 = -13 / 0.143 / 0.206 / 0.195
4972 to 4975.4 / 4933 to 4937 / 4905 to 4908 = -3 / 0.163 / 0.201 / 0.145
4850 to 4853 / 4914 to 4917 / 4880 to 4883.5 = 6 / 0.143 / 0.147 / 0.173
